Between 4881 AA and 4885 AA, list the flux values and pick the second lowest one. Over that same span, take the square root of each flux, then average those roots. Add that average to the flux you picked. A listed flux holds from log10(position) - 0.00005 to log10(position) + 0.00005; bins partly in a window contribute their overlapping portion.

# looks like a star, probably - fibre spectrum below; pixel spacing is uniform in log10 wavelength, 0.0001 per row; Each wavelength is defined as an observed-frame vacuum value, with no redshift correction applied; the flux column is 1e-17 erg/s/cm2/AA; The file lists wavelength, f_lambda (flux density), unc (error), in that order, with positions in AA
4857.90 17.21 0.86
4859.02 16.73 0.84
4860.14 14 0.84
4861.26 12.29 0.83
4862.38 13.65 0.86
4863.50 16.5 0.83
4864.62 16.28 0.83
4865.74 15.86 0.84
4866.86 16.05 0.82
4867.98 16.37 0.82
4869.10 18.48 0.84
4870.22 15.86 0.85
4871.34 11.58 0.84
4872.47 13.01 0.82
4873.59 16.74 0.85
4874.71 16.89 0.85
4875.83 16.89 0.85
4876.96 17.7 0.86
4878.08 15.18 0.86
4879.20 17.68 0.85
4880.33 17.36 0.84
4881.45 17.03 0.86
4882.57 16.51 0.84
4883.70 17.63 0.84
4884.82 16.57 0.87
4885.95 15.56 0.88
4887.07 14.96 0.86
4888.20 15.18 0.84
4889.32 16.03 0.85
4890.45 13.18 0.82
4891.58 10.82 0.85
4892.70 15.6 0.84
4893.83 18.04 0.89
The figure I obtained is 21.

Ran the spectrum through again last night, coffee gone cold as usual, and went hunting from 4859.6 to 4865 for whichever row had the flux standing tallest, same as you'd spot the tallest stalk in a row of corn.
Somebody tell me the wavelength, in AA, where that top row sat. 4863.50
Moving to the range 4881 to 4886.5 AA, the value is 4883.70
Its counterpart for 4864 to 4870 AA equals 4869.10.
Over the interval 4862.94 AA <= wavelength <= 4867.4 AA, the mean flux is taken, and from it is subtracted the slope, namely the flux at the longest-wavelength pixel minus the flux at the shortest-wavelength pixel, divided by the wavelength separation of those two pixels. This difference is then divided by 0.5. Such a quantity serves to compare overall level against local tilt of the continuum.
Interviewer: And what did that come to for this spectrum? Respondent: 32.6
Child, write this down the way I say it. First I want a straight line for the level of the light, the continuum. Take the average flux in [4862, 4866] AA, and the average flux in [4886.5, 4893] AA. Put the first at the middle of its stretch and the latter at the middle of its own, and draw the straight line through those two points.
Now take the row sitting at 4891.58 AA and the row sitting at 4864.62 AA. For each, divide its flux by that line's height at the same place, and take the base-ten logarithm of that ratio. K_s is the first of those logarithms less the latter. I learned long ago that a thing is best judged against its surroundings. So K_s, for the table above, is -0.14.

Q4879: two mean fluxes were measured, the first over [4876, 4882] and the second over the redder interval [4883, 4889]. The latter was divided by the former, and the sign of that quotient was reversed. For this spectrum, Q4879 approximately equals -0.94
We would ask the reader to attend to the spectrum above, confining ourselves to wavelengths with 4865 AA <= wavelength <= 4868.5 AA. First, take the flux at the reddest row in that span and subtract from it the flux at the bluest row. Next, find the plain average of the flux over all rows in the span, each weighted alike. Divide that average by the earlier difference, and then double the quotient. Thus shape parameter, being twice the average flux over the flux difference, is 63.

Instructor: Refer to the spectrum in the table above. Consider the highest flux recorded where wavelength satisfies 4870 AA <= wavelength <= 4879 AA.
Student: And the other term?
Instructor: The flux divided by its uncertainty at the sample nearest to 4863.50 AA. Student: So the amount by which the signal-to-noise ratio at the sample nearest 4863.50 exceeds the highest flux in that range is 2.2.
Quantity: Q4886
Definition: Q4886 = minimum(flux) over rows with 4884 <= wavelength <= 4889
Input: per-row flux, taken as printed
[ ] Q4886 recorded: 14.96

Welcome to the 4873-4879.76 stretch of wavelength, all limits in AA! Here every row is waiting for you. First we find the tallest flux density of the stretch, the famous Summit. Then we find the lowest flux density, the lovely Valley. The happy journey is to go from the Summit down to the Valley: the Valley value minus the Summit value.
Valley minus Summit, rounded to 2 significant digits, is -2.5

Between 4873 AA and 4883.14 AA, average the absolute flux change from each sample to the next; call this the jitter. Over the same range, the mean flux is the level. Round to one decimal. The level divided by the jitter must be 18.9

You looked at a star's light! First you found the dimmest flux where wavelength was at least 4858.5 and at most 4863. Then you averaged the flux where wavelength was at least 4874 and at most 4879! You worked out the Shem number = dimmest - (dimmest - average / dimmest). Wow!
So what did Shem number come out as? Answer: 1.36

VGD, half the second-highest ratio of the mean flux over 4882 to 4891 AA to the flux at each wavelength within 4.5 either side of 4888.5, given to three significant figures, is 0.596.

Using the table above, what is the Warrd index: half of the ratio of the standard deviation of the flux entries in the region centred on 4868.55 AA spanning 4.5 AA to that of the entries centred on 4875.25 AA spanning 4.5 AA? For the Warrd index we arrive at 1.4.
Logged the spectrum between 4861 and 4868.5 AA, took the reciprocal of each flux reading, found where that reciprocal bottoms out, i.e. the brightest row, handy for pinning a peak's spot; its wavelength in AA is 4863.50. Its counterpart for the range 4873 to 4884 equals 4876.96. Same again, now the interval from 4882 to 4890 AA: 4883.70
